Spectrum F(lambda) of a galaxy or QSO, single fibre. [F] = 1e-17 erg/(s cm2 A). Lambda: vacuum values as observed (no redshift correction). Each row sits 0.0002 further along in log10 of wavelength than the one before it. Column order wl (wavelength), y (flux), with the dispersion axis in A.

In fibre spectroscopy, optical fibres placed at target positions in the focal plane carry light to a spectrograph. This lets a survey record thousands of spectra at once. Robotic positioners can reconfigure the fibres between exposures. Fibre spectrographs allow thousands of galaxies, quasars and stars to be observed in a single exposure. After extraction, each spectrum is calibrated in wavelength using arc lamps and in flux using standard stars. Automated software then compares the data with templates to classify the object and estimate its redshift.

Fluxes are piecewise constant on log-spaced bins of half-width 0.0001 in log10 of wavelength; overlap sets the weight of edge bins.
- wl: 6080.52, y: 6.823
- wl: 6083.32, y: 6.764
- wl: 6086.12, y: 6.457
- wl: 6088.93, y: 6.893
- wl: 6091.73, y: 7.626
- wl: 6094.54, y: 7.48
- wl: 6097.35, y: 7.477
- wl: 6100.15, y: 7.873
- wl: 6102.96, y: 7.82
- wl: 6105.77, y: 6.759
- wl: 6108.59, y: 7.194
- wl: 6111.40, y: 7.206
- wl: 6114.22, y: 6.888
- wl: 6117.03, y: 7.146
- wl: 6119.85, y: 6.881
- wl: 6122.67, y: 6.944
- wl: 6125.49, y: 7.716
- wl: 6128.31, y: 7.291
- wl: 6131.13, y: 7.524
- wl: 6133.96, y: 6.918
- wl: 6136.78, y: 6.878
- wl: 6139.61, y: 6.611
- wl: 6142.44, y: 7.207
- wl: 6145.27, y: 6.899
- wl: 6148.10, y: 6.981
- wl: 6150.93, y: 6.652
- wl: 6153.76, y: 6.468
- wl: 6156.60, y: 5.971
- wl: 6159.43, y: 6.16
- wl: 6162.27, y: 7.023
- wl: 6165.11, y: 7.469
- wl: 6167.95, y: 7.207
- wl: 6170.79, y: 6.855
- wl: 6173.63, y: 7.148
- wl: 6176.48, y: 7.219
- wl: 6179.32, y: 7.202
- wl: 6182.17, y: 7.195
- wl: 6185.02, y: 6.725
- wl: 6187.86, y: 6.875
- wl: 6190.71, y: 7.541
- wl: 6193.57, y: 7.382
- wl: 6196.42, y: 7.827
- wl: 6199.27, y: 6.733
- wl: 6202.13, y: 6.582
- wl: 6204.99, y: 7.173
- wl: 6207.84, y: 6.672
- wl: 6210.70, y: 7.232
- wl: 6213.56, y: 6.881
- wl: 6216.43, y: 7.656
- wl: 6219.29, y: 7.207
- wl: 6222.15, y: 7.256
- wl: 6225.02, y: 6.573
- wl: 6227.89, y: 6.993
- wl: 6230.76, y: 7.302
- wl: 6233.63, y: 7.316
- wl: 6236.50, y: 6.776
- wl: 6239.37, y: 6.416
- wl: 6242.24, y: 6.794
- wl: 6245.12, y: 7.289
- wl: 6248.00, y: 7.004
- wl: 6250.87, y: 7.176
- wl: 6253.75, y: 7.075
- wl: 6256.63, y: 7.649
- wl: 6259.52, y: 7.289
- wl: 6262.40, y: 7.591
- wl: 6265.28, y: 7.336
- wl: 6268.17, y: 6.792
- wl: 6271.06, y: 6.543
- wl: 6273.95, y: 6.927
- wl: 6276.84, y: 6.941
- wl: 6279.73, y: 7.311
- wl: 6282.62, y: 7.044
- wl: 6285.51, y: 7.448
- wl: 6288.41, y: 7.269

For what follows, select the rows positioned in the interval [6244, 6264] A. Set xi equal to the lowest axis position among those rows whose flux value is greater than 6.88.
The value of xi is 6245.12 A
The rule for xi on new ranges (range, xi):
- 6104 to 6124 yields 6108.59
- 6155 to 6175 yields 6162.27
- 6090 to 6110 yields 6091.73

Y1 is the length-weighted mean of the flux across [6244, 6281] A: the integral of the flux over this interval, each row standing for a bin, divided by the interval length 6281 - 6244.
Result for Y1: 7.15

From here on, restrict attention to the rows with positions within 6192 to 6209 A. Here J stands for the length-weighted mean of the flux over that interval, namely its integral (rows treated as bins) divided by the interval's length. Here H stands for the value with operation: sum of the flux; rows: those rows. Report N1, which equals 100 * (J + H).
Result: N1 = 4944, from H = 42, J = 7.07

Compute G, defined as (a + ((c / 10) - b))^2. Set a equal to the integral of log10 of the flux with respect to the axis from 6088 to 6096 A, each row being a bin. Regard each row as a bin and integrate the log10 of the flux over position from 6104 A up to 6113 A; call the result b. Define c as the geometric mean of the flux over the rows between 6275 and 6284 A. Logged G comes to 0.0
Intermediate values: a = 6.93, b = 7.6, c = 7.10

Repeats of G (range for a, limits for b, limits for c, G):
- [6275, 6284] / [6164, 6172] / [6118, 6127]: 2.3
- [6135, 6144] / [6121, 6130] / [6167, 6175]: 0.2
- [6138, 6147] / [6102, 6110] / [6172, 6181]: 2.0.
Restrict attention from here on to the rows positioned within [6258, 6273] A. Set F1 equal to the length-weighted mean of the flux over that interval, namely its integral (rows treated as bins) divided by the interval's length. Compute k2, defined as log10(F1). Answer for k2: 0.851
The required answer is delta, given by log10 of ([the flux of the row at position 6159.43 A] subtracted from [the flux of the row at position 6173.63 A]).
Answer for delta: 0.0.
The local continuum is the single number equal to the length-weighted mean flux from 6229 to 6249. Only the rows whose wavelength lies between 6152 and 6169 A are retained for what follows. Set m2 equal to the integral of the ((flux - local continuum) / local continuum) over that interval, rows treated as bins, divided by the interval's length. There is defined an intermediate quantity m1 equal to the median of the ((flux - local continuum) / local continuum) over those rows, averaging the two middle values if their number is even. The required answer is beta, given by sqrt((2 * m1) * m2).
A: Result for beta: 0.052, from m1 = -0.03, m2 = -0.04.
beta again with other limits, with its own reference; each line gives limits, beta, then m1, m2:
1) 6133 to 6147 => 0.017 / -0.01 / -0.01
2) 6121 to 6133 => 0.079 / 0.06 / 0.05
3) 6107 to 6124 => 0.012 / 0.01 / 0.01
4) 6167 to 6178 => 0.031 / 0.03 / 0.02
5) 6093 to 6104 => 0.135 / 0.10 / 0.10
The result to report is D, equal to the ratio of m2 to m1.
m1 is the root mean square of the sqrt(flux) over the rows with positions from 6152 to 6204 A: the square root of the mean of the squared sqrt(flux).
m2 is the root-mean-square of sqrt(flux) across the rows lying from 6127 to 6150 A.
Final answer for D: 1.00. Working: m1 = 2.64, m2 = 2.65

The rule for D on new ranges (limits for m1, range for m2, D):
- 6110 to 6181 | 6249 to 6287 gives 1.01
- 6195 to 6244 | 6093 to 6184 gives 1.00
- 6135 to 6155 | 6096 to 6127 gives 1.03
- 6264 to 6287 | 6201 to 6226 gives 1.00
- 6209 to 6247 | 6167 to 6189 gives 1.00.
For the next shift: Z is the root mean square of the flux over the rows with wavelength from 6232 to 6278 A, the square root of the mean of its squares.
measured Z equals 7.07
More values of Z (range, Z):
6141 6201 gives 7.00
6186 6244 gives 7.07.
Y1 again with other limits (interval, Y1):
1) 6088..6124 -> 7.25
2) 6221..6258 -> 7.05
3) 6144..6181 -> 6.87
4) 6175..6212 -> 7.10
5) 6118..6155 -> 7.00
